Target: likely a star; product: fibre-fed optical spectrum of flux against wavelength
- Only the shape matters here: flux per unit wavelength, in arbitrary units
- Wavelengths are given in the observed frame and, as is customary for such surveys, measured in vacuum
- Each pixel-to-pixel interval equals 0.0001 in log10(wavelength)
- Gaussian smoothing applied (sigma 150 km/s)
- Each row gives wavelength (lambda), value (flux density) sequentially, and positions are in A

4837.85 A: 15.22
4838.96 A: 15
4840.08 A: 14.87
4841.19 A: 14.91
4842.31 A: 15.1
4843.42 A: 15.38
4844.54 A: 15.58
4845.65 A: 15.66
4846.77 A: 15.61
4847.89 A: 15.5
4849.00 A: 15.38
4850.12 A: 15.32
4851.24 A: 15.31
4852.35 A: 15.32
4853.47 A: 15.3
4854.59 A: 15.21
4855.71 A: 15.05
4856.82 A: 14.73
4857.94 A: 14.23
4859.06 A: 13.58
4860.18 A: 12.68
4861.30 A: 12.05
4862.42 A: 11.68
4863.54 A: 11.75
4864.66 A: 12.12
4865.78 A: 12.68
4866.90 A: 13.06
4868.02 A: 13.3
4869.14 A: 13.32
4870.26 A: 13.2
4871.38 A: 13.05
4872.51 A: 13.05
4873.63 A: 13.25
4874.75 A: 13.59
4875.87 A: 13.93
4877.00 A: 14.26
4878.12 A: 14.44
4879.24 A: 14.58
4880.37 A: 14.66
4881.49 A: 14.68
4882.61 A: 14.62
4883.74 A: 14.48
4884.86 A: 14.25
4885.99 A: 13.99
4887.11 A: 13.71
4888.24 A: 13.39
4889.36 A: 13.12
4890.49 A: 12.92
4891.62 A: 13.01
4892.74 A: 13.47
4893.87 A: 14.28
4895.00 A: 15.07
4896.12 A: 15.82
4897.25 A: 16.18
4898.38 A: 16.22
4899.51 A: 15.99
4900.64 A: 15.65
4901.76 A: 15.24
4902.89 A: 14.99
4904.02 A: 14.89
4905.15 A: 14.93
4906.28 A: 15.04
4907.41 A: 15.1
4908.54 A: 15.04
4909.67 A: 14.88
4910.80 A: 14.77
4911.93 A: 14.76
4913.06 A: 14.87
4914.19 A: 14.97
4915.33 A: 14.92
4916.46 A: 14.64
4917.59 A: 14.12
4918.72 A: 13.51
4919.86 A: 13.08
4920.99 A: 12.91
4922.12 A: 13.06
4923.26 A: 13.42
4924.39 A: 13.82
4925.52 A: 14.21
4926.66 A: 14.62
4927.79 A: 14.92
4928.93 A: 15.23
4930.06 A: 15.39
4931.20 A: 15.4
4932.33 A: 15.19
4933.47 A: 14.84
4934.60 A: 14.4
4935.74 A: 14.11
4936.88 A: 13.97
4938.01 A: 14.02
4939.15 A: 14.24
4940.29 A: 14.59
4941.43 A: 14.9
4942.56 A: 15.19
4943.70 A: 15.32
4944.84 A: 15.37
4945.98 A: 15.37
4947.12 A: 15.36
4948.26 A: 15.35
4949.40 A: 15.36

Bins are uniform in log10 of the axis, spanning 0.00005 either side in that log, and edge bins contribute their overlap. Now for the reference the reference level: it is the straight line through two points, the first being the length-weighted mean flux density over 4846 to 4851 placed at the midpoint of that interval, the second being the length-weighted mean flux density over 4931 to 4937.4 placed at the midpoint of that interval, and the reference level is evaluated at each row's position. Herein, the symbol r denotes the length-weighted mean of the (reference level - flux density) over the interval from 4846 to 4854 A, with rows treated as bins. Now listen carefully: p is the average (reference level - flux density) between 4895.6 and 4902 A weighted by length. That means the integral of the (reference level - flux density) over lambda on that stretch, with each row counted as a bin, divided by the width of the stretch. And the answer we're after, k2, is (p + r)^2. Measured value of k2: 0.8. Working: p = -0.9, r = 0.01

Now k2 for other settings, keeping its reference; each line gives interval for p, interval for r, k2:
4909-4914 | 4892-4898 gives 0.0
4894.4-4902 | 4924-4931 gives 0.8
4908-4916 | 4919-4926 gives 1.6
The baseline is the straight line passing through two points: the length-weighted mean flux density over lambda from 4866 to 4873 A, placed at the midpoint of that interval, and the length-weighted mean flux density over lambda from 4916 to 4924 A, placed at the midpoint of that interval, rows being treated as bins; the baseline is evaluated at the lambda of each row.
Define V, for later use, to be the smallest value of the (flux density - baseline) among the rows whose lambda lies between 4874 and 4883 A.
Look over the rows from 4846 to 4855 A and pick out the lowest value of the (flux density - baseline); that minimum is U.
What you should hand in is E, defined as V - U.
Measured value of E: -1.8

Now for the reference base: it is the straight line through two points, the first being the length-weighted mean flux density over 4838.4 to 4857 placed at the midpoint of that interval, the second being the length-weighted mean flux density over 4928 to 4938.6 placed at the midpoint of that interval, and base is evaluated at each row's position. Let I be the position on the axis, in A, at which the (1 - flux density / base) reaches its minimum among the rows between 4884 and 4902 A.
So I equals 4898.38 A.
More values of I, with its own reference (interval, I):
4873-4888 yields 4881.49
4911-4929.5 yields 4928.93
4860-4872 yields 4869.14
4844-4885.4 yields 4845.65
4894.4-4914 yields 4898.38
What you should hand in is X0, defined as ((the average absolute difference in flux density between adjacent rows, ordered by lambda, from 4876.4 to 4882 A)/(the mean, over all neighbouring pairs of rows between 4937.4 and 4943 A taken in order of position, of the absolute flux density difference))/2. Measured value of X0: 0.2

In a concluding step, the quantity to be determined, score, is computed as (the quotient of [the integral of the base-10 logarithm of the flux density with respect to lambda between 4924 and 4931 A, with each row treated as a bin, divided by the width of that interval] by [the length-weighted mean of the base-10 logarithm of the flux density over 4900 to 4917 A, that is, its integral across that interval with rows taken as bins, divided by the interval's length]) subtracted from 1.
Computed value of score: 0.006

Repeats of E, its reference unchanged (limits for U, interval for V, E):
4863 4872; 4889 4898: 1.0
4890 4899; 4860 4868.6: -1.0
